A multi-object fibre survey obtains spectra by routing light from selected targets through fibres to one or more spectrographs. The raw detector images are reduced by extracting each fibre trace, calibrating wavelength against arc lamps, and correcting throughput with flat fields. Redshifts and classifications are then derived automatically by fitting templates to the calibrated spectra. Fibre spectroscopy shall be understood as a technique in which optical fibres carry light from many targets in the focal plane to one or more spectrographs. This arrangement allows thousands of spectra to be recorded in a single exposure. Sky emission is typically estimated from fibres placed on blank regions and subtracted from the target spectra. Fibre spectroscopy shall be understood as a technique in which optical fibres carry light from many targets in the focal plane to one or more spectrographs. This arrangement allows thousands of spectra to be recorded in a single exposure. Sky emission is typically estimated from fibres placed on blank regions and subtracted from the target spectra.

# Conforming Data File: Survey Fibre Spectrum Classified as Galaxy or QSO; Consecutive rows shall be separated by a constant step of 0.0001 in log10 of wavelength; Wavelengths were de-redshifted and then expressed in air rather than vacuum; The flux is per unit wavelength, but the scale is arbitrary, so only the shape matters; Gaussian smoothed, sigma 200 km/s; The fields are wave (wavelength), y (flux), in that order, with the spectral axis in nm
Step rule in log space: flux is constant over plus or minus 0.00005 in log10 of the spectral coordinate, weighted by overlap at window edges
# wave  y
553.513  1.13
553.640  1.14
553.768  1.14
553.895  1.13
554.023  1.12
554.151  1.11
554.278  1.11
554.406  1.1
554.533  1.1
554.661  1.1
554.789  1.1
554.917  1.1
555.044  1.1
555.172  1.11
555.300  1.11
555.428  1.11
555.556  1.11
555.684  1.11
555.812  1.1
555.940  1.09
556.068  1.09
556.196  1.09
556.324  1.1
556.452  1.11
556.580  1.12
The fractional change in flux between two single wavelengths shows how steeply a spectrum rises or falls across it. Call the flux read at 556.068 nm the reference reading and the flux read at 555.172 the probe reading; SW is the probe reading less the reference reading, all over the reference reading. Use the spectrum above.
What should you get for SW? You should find 0.018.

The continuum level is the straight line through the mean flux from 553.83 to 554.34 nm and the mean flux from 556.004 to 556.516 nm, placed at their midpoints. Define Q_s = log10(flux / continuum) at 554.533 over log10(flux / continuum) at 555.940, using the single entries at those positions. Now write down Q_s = 1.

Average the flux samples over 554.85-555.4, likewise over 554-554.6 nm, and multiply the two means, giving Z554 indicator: 1.22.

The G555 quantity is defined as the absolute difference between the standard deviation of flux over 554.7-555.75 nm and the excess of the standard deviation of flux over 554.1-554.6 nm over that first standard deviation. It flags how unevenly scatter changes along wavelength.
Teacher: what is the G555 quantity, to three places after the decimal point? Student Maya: 0.005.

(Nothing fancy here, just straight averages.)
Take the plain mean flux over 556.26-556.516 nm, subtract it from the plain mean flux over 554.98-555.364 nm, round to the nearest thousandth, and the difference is 0.002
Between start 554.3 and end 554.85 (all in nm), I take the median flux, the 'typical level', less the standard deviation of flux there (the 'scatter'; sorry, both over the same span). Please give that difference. 1.10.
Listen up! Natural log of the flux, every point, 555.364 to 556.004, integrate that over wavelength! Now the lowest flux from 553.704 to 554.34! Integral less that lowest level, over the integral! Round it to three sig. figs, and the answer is -16.5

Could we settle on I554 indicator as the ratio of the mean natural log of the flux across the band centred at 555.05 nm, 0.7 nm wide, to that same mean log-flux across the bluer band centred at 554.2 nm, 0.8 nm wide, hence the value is 0.93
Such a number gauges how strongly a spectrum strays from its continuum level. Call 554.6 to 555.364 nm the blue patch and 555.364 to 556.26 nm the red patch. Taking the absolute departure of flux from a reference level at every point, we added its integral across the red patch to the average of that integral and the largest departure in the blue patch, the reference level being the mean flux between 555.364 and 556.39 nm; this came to 0.017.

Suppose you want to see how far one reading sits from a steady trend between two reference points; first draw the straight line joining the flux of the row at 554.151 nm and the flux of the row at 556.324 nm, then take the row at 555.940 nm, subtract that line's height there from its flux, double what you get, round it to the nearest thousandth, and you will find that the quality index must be -0.024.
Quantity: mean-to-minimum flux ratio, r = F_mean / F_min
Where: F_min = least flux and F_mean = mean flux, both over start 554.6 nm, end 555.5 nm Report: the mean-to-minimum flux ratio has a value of 1.00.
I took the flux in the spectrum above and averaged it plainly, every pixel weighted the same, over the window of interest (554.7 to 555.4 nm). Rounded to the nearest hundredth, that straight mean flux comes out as 1.10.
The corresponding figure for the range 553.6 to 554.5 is 1.12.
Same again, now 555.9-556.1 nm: 1.09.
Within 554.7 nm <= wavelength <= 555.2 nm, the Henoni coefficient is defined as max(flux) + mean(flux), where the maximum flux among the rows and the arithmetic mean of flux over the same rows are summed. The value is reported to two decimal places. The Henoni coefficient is 2.21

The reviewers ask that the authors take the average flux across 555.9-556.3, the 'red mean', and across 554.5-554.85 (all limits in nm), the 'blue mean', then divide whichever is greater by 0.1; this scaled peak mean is 11.0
